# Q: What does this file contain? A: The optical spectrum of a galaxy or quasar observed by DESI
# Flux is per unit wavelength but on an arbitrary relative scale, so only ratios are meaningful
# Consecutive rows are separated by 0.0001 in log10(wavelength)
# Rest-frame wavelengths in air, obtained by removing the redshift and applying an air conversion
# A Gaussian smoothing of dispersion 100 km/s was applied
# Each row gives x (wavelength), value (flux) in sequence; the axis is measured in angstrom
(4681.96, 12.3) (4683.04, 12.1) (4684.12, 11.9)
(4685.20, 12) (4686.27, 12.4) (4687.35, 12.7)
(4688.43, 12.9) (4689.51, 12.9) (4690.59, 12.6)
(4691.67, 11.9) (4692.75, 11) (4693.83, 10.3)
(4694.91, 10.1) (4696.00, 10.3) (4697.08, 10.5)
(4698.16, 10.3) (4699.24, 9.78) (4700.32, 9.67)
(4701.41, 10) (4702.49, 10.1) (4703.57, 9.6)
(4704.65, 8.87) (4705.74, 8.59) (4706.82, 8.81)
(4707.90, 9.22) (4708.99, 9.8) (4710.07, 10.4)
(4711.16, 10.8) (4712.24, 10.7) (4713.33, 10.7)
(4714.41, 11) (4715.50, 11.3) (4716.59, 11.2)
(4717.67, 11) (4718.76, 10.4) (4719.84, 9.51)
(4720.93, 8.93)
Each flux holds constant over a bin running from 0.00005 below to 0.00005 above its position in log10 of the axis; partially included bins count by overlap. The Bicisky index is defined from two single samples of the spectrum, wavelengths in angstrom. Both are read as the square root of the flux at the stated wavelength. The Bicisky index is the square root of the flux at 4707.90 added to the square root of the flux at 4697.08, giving 6.3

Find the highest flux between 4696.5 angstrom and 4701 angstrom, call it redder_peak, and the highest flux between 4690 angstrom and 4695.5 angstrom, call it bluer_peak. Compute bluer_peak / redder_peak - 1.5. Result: -0.30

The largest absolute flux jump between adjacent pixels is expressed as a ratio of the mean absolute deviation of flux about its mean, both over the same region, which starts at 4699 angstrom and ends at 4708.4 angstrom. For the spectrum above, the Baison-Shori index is 1.5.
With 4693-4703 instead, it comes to 2.5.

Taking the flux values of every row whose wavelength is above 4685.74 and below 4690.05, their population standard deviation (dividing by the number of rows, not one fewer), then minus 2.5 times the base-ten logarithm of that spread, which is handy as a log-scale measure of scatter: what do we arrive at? 1.7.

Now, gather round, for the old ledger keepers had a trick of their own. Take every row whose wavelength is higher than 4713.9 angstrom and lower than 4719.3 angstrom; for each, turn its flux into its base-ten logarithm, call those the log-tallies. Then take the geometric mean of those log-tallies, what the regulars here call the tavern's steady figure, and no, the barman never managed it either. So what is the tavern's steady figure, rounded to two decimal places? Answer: 1.04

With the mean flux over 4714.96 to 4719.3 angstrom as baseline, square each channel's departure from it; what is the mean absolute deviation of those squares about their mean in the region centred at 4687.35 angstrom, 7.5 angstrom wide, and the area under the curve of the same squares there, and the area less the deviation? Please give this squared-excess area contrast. 17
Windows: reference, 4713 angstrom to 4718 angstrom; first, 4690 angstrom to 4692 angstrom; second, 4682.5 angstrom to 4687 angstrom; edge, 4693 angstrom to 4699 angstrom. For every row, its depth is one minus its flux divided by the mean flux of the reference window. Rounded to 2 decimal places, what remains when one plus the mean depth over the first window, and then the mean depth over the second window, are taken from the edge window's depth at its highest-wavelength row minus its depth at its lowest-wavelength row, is -0.79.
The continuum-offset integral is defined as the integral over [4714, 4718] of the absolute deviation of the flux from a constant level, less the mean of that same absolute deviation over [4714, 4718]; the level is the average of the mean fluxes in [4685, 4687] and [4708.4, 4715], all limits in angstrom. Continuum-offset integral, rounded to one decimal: 0.9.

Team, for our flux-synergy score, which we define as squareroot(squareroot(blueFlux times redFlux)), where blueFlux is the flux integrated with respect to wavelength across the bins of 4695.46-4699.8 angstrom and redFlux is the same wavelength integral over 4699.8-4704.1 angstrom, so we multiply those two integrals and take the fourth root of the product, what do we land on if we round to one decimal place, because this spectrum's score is 6.6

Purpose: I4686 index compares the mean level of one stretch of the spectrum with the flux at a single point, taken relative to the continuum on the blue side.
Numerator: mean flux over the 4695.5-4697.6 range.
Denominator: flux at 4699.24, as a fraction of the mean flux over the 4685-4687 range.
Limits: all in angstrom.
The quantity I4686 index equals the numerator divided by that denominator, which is 13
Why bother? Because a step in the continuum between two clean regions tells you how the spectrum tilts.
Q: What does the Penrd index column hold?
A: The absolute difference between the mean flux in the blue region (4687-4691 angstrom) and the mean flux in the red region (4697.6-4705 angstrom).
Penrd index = 3.0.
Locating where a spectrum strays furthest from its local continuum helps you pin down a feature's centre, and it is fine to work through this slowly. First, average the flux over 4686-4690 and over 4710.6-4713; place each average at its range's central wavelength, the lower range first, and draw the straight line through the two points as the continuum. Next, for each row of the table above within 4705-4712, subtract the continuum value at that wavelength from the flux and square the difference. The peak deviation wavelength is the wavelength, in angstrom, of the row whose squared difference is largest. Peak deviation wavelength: 4705.74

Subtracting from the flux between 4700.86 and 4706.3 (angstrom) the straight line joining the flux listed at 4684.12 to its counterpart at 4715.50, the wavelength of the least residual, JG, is 4705.74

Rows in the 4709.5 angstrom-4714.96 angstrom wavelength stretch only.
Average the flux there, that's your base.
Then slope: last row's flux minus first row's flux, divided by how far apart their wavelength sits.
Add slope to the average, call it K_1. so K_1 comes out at 10.9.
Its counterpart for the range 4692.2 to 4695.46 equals 10.0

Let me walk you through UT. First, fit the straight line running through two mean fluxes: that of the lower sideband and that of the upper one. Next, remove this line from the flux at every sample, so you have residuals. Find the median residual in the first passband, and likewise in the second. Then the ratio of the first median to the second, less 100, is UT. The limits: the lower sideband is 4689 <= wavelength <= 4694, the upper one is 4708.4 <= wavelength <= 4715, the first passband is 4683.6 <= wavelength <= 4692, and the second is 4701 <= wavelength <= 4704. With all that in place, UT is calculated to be -100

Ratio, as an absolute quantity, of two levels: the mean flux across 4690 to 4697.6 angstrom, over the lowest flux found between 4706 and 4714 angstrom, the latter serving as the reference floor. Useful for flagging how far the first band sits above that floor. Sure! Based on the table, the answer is 1.24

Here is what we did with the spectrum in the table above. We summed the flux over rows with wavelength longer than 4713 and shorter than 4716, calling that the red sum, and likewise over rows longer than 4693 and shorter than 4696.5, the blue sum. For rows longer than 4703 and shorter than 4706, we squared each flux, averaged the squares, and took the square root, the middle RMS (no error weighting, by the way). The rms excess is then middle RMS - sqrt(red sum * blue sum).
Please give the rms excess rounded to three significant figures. -22.8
